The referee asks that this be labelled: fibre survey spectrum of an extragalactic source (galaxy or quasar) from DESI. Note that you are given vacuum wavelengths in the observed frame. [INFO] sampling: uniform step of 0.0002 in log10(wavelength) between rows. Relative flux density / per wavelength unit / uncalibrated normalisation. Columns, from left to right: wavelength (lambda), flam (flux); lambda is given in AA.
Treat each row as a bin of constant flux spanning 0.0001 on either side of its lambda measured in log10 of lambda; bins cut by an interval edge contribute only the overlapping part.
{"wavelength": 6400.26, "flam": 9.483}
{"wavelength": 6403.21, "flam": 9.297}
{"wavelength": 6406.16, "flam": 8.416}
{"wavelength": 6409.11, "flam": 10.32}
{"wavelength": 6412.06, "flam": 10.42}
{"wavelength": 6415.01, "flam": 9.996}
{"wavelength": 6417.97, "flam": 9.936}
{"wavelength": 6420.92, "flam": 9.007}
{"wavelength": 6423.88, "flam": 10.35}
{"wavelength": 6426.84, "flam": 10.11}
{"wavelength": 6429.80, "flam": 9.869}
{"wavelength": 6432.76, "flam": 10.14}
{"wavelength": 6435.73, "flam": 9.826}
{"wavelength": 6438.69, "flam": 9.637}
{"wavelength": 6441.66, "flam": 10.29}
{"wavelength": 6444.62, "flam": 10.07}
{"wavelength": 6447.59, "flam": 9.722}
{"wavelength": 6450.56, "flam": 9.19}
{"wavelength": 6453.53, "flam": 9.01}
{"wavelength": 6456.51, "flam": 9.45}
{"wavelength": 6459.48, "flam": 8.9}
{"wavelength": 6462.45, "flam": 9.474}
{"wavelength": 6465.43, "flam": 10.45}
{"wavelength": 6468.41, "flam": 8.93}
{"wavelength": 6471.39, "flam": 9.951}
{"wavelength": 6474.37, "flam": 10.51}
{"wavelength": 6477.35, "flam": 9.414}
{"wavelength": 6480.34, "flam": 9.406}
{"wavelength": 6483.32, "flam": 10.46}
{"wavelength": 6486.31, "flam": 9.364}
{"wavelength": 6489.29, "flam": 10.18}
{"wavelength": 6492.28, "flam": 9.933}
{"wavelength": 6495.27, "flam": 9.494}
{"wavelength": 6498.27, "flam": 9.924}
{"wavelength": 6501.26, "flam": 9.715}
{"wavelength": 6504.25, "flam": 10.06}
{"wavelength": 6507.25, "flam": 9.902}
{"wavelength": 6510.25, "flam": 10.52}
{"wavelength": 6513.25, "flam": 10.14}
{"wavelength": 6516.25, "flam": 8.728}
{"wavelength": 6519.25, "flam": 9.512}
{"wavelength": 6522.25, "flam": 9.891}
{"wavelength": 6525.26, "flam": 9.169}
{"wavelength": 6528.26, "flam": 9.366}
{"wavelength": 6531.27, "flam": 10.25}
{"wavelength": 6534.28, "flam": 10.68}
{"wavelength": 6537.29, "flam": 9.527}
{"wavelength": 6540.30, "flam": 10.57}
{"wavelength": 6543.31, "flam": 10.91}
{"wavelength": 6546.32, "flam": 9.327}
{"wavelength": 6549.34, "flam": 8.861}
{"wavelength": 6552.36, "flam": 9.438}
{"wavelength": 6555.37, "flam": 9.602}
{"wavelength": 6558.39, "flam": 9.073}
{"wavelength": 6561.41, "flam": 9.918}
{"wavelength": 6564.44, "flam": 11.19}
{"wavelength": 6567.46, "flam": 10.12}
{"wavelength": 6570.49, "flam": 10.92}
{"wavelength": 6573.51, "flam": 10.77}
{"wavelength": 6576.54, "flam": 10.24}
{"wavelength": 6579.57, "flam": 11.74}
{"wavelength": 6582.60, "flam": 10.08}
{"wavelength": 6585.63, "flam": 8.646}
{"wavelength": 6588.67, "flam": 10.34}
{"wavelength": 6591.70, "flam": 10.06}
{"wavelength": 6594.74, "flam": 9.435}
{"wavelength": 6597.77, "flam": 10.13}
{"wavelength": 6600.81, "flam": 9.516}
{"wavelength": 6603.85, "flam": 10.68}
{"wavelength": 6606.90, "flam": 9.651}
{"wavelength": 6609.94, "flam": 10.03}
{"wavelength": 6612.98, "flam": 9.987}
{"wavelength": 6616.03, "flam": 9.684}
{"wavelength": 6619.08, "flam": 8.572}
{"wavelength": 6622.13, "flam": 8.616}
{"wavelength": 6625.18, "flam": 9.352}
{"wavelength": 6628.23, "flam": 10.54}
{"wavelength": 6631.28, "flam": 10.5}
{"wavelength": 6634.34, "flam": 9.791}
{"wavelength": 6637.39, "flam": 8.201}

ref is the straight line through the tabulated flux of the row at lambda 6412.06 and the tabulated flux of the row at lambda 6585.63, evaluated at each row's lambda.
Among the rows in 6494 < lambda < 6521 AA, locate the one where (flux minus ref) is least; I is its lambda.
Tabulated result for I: 6516.25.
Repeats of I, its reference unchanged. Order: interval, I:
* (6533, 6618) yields 6549.34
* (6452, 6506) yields 6459.48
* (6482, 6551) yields 6516.25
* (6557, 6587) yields 6585.63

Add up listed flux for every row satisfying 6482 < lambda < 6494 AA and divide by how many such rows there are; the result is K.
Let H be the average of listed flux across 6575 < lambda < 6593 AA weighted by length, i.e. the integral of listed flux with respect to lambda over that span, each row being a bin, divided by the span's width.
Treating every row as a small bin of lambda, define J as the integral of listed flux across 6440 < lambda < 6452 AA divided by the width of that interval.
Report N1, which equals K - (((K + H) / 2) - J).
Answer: 9.7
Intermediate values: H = 10.2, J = 9.8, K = 10.0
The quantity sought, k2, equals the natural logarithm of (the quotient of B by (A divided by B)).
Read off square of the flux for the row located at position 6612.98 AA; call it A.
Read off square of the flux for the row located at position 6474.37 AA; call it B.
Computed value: 4.8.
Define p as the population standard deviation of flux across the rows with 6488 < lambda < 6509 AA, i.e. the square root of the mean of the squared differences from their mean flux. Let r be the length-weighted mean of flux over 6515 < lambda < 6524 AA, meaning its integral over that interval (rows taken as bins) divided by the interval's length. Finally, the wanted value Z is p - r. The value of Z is -9.2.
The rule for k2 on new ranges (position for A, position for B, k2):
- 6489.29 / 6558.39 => 4.2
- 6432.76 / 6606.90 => 4.4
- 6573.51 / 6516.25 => 3.9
